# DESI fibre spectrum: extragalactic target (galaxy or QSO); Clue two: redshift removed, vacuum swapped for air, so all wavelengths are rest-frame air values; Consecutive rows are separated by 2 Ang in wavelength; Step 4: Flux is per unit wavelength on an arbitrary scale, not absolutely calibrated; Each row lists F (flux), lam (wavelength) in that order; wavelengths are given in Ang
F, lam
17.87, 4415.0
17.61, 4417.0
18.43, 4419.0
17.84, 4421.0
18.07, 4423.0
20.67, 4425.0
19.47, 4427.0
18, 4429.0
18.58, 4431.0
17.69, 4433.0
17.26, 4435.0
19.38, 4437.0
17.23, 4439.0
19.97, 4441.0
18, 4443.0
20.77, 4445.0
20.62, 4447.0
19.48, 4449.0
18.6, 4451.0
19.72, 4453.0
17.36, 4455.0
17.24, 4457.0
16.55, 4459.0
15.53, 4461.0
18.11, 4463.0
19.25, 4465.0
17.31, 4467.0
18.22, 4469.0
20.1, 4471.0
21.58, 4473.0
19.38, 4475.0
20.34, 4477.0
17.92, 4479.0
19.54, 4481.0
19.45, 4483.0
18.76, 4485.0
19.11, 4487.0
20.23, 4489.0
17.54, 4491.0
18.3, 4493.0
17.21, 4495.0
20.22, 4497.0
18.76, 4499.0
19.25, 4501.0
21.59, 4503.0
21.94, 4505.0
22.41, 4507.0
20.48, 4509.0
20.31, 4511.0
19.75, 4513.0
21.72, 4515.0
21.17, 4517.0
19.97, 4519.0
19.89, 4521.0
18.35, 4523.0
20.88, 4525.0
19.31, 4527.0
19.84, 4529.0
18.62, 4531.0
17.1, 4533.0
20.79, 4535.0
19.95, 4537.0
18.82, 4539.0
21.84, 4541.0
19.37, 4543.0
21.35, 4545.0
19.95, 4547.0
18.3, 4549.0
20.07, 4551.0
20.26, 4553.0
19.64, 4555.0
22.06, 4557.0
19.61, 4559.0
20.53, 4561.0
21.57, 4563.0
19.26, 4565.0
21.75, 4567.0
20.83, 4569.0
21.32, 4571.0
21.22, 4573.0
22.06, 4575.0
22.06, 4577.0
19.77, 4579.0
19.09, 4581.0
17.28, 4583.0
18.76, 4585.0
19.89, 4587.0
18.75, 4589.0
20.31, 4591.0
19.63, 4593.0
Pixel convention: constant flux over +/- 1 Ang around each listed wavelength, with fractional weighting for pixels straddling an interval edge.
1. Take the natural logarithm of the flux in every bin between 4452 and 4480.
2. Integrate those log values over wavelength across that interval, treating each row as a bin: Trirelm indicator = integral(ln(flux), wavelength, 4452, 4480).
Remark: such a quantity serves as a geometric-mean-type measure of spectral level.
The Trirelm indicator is 82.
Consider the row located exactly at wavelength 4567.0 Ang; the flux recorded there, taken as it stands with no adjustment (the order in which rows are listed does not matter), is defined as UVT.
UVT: 21.75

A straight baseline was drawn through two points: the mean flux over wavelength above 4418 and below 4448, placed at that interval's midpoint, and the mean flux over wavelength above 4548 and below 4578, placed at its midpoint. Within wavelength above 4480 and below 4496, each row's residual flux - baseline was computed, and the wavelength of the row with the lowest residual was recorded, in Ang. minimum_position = 4495.0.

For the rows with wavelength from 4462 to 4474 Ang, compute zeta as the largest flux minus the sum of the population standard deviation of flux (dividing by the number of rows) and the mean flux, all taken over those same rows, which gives 1.1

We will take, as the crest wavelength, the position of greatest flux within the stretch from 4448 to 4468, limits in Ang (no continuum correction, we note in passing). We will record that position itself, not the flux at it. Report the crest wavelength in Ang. 4453.0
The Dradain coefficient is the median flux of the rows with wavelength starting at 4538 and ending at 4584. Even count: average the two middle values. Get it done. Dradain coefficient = 20.3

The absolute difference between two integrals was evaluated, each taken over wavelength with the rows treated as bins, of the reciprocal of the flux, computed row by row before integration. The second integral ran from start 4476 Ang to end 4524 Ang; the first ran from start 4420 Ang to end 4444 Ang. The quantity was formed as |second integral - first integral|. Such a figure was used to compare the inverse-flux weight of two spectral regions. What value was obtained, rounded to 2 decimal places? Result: 1.14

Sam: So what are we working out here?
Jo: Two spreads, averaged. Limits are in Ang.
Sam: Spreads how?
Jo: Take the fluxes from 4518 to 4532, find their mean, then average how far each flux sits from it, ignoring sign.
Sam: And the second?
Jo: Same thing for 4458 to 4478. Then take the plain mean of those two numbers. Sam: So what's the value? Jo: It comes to 1.09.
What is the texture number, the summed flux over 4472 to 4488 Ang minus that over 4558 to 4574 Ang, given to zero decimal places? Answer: -10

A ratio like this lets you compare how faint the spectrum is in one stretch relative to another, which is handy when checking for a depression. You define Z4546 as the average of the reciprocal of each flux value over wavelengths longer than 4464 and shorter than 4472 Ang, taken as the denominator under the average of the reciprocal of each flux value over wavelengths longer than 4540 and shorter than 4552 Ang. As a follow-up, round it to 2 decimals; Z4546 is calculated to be 0.93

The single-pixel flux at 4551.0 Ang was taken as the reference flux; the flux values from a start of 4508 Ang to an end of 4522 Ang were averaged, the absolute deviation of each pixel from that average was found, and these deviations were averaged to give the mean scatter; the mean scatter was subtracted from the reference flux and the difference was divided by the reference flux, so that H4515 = 0.972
